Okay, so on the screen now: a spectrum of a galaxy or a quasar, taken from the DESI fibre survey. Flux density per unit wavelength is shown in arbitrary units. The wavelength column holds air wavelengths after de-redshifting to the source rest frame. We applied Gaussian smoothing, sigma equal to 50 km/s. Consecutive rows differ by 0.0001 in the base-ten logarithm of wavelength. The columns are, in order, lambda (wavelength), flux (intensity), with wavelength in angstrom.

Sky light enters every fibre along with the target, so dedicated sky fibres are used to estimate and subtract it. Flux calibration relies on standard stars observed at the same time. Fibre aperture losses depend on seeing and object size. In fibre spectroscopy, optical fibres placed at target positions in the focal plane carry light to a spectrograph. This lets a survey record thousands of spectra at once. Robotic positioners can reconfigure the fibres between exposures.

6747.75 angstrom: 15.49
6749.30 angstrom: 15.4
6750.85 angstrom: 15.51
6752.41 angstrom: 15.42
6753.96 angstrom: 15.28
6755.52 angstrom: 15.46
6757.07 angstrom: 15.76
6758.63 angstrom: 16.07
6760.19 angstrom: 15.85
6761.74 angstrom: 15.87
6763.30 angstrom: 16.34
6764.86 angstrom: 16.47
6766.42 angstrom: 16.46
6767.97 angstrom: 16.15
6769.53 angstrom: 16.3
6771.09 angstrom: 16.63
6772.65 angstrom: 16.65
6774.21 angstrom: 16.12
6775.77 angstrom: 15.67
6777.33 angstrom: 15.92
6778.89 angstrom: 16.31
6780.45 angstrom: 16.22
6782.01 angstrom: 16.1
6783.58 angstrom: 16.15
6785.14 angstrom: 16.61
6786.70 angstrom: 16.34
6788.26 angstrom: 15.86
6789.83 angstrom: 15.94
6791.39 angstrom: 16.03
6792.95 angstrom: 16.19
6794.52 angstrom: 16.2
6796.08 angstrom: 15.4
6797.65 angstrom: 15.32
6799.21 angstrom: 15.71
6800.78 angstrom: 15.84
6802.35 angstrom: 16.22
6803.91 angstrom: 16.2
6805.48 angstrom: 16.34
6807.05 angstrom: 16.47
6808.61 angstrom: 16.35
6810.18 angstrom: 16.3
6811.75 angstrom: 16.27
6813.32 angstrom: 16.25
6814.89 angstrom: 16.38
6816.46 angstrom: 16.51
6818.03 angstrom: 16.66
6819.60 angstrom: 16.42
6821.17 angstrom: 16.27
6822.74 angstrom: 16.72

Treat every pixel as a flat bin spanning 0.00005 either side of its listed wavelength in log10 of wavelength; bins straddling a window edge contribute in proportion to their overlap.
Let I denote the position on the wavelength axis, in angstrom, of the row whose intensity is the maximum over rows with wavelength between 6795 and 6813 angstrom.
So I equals 6807.05 angstrom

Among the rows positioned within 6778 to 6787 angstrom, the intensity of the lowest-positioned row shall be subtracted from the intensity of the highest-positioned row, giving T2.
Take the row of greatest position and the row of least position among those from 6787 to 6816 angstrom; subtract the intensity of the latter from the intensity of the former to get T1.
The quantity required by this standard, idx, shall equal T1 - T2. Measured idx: 0.49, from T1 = 0.5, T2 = 0.03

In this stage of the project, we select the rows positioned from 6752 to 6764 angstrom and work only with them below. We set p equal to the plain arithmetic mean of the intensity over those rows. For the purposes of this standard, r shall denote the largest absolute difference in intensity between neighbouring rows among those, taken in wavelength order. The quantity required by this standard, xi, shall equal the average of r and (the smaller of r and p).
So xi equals 0.47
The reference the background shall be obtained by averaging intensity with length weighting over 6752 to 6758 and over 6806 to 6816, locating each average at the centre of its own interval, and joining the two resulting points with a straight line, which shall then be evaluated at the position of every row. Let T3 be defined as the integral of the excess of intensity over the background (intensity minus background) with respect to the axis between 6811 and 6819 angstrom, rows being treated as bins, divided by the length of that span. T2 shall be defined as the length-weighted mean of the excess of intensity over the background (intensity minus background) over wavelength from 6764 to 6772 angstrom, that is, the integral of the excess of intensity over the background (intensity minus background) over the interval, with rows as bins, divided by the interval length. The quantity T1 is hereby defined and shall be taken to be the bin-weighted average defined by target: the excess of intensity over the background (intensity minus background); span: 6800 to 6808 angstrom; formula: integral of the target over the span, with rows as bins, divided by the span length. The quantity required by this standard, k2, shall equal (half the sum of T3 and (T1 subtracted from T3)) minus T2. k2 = -0.7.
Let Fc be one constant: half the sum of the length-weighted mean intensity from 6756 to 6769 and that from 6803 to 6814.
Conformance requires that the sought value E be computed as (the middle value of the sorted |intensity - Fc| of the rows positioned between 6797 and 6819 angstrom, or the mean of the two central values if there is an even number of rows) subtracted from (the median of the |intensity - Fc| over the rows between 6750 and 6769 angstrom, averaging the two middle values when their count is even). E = 0.2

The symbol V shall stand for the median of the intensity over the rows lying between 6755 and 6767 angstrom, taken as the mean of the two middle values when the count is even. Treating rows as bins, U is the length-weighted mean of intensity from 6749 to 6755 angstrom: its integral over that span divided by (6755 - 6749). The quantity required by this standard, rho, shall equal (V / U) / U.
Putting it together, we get 0.067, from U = 15.40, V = 16.0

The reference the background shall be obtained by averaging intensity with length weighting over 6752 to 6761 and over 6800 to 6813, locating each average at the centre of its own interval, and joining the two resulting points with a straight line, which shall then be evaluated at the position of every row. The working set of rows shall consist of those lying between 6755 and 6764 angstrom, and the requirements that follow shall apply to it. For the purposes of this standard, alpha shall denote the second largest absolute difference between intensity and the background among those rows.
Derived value 0.39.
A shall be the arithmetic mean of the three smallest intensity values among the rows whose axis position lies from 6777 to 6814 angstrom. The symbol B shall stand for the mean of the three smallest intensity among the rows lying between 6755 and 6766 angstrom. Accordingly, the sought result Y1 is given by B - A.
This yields 0.21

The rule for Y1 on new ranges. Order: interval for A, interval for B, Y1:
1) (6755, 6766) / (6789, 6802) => -0.21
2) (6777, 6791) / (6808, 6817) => 0.37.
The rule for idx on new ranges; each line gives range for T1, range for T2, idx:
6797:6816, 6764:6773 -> 0.88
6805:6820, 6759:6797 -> 0.53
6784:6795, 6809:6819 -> -0.77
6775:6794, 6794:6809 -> 0.37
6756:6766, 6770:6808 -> 0.87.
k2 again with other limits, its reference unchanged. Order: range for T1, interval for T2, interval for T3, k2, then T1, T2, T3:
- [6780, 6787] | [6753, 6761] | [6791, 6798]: -0.6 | 0.35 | 0.1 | -0.2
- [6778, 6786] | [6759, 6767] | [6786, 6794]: -0.7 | 0.37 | 0.6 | 0.0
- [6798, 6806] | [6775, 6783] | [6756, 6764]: 0.3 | -0.19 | 0.2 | 0.4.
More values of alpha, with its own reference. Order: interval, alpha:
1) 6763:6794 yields 0.80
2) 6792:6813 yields 0.73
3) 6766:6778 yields 0.80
